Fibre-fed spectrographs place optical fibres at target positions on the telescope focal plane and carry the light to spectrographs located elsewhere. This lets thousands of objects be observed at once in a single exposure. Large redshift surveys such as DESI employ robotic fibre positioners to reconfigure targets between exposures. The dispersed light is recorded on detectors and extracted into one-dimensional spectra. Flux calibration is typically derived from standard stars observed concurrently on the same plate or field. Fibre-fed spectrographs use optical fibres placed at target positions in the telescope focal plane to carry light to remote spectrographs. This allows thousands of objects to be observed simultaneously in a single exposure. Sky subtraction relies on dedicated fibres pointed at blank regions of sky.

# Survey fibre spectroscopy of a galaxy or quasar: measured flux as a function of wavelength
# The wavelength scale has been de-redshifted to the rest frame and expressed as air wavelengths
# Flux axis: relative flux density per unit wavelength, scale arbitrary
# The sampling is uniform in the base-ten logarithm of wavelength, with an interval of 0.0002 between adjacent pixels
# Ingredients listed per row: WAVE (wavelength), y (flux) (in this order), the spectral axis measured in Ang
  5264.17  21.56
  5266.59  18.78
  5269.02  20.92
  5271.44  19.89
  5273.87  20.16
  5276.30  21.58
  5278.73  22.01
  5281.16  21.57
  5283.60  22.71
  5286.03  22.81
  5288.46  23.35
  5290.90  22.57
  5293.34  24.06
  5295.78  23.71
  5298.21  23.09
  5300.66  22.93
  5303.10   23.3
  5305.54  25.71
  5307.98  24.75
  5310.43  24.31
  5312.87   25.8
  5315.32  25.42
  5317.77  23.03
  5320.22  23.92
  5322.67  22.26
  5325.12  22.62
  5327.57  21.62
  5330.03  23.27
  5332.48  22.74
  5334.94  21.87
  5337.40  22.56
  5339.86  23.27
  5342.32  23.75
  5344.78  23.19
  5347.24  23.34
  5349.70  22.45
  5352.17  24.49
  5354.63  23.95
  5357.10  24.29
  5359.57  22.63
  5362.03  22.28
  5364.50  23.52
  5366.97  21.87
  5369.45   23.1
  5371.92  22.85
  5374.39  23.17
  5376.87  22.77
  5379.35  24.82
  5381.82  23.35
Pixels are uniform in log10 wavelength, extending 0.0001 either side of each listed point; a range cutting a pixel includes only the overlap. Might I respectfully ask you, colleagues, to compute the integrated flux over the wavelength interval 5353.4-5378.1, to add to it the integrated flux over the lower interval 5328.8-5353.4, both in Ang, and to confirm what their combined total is 1137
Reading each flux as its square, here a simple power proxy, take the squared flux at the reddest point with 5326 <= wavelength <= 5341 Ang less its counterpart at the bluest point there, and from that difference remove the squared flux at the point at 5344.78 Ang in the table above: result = -464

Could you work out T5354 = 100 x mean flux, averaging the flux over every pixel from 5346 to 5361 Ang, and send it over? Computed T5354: 2352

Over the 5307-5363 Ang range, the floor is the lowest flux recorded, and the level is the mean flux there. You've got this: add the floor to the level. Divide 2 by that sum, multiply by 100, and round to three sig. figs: 4.44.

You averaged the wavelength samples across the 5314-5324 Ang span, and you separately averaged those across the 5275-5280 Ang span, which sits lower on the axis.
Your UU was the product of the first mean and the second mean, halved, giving 258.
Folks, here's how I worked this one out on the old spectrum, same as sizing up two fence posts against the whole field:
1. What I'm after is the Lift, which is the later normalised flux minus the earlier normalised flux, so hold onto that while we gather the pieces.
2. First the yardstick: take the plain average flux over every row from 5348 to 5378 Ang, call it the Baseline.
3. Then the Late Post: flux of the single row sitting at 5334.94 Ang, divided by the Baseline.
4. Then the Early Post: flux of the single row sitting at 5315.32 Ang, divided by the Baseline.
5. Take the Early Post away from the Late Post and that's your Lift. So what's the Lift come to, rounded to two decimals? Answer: -0.15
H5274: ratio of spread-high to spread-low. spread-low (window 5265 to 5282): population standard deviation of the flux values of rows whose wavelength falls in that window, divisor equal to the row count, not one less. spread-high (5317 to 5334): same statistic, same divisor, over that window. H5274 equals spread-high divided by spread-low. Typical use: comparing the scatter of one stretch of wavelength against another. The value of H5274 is 0.64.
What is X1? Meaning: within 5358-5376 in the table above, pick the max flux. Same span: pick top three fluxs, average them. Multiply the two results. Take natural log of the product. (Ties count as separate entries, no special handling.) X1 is 6.30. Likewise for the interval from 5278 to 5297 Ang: 6.35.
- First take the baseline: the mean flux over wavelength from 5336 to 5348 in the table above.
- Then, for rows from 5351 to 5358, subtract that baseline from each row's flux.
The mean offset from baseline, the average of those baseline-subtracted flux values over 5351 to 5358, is 1.0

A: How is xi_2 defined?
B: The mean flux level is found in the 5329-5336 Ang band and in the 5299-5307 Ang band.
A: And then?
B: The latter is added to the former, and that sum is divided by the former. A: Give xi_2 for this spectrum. 2.06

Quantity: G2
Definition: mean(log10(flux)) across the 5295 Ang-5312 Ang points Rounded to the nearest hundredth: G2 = 1.38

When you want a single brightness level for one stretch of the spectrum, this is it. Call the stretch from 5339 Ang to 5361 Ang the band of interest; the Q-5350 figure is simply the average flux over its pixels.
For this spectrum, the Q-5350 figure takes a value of 23.5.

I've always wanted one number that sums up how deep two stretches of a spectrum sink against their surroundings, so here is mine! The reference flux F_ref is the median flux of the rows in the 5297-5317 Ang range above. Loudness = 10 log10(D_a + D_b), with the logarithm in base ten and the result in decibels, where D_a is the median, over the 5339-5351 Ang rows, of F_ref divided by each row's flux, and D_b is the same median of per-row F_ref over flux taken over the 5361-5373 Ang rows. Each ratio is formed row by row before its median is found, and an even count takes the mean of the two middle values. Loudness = 3.279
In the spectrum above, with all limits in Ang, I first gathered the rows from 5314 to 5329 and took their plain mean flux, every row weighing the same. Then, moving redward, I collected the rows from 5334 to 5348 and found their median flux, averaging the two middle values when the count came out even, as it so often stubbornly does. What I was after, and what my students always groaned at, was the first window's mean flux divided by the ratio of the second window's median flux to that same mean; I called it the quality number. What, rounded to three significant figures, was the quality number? 23.1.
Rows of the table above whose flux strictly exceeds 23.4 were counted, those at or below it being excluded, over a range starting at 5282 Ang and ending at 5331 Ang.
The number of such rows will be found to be 8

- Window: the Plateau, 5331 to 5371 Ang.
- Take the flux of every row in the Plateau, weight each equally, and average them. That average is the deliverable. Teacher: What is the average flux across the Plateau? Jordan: 23.1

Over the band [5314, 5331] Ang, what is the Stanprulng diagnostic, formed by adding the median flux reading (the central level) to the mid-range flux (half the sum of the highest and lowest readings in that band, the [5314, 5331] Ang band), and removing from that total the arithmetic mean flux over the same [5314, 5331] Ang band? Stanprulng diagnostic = 23.4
